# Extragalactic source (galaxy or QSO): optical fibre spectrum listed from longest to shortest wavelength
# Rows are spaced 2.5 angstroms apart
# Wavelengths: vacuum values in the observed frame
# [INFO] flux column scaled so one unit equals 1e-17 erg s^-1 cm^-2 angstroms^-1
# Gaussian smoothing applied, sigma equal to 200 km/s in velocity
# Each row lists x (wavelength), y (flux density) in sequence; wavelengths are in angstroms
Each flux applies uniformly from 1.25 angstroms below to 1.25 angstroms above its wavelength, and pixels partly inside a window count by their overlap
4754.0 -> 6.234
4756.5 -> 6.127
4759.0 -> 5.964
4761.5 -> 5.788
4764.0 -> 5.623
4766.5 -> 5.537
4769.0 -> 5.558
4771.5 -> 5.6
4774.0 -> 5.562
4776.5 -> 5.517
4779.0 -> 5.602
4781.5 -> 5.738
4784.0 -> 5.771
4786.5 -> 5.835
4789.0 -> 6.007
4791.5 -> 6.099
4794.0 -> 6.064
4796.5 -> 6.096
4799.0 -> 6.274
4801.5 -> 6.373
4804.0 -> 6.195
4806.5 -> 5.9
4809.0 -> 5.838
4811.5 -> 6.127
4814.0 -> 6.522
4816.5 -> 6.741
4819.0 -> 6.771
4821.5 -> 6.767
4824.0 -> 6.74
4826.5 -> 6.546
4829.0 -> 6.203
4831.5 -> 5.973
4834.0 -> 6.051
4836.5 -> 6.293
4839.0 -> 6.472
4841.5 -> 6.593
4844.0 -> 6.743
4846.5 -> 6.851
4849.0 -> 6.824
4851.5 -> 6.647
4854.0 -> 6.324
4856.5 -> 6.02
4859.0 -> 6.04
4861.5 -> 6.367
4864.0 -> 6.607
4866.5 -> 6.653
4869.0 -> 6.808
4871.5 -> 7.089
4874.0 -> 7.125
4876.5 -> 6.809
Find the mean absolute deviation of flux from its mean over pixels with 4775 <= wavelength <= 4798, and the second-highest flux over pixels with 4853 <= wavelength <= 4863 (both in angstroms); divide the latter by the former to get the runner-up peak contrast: 34.3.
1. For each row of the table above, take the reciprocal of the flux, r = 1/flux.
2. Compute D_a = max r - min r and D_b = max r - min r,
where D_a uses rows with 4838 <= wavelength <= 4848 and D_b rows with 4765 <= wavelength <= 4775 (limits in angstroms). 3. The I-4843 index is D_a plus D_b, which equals 0.011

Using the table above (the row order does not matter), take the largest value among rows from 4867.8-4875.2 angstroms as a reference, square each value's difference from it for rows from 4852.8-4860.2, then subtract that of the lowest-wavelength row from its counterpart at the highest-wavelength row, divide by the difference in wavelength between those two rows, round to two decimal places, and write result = 0.11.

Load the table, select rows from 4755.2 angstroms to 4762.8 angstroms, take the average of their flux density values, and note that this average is 6.0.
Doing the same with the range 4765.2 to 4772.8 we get 5.6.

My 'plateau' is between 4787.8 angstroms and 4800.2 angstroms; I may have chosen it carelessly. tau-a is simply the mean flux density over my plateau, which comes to 6.1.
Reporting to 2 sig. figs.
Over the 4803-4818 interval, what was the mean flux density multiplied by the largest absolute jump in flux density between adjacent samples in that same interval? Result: 2.5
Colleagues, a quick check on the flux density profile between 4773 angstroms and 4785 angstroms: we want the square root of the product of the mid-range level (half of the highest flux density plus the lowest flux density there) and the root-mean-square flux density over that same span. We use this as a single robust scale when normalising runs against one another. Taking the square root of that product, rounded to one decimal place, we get 5.6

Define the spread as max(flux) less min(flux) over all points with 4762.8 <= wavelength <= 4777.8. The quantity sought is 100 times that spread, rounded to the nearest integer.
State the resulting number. 11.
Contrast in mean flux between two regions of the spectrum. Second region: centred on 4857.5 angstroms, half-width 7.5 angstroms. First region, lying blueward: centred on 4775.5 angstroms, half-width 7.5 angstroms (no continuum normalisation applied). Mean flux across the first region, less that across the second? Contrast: -0.74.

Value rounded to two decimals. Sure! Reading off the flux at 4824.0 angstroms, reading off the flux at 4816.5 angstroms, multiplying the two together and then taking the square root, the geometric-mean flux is 6.74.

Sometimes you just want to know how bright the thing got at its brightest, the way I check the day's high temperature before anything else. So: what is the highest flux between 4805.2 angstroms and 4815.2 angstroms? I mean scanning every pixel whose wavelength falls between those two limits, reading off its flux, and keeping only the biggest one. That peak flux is 6.522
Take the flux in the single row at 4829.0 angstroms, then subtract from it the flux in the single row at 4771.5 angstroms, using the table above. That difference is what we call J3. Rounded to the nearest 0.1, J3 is 0.6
